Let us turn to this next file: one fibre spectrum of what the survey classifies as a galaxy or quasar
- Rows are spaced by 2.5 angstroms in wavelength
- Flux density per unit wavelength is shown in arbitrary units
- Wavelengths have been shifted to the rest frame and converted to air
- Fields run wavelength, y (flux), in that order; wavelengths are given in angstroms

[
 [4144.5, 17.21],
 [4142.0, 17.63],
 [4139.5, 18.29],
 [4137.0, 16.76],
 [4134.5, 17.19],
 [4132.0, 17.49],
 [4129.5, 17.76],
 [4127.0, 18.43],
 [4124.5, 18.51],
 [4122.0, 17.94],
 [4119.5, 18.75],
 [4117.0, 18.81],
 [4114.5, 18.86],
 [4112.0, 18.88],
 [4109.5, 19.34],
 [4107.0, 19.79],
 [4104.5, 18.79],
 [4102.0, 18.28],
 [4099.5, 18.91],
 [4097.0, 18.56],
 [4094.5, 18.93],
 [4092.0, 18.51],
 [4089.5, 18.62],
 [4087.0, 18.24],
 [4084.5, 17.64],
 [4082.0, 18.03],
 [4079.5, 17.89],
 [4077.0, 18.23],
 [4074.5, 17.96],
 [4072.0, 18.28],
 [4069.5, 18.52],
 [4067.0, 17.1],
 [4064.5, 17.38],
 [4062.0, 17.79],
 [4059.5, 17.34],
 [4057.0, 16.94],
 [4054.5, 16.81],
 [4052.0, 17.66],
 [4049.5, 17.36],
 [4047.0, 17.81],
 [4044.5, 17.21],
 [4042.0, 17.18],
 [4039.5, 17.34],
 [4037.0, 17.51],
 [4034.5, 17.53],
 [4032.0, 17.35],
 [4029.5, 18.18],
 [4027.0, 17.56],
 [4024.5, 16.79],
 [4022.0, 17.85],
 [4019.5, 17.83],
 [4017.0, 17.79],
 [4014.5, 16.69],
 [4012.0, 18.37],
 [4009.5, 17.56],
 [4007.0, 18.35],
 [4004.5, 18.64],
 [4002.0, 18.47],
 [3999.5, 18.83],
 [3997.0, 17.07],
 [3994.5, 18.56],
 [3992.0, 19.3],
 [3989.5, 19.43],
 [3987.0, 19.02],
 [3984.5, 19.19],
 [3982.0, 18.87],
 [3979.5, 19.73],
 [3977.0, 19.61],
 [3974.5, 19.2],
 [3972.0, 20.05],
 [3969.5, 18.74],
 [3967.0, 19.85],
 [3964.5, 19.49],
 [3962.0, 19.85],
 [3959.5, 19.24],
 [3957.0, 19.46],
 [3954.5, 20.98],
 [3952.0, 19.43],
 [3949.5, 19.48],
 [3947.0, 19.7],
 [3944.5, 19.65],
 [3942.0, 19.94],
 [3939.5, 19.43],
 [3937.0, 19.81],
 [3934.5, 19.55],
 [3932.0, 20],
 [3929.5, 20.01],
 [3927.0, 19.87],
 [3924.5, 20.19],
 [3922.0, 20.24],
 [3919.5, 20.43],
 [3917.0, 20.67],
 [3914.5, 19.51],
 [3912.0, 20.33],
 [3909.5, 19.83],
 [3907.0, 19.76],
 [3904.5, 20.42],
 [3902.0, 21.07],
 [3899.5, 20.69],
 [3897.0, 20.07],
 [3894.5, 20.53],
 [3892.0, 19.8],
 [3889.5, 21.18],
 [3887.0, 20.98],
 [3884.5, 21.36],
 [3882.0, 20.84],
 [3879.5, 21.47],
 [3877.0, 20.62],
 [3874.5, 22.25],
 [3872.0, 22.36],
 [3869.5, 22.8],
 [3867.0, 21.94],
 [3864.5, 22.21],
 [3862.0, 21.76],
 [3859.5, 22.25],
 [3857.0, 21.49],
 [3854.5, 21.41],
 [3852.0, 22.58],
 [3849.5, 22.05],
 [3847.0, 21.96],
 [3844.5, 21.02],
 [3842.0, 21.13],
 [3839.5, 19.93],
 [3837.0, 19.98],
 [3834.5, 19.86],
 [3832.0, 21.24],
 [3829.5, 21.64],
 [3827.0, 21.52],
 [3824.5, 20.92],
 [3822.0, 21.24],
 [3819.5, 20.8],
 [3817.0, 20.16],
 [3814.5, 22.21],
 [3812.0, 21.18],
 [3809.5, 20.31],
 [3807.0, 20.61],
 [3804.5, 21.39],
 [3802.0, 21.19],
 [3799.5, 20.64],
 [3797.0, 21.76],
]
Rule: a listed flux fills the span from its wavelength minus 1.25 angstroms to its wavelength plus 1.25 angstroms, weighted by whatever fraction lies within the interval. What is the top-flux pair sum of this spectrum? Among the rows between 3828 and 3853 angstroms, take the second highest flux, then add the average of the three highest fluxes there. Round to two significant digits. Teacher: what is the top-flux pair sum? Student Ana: 44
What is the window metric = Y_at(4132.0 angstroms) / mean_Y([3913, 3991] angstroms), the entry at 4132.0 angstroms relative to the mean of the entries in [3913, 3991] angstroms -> 0.89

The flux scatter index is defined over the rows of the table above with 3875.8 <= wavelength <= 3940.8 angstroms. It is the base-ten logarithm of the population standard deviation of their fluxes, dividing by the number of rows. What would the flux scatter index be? -0.24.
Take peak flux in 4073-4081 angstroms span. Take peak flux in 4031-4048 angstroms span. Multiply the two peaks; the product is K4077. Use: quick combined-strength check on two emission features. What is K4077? 325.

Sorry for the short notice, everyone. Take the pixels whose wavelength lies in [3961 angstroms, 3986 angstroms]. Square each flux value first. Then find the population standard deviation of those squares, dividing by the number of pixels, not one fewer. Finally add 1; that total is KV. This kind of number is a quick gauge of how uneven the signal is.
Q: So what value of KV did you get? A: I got 17.2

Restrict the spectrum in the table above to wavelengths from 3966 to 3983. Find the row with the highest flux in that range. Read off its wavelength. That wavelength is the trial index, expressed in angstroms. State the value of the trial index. 3972.0 angstroms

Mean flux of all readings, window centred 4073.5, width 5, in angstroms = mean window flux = 18.1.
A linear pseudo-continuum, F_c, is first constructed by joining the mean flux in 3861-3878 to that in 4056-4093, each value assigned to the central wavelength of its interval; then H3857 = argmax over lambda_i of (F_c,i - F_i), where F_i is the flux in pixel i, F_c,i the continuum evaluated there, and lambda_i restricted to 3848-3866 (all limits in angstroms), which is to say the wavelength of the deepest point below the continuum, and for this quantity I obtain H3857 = 3854.5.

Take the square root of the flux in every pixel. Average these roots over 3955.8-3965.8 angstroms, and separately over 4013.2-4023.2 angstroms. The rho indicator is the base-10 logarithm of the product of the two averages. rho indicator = 1.27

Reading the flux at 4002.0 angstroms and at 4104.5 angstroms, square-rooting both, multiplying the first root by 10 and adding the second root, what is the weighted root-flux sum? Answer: 47.3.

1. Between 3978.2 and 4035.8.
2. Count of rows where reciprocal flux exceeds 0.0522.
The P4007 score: 19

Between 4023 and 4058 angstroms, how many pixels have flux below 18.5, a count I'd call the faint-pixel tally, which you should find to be 14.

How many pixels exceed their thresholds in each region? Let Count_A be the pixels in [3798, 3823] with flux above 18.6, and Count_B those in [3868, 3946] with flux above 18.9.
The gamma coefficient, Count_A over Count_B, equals 0.3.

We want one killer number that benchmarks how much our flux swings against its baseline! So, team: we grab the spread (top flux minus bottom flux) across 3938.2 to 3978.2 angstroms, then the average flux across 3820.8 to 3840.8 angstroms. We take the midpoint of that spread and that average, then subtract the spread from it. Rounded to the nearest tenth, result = 9.3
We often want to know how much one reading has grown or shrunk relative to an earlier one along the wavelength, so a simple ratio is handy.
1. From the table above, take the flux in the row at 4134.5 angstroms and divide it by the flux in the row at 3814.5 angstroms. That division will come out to 0.77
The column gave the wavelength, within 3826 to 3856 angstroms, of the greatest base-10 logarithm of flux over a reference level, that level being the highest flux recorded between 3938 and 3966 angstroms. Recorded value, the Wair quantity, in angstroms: 3852.0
